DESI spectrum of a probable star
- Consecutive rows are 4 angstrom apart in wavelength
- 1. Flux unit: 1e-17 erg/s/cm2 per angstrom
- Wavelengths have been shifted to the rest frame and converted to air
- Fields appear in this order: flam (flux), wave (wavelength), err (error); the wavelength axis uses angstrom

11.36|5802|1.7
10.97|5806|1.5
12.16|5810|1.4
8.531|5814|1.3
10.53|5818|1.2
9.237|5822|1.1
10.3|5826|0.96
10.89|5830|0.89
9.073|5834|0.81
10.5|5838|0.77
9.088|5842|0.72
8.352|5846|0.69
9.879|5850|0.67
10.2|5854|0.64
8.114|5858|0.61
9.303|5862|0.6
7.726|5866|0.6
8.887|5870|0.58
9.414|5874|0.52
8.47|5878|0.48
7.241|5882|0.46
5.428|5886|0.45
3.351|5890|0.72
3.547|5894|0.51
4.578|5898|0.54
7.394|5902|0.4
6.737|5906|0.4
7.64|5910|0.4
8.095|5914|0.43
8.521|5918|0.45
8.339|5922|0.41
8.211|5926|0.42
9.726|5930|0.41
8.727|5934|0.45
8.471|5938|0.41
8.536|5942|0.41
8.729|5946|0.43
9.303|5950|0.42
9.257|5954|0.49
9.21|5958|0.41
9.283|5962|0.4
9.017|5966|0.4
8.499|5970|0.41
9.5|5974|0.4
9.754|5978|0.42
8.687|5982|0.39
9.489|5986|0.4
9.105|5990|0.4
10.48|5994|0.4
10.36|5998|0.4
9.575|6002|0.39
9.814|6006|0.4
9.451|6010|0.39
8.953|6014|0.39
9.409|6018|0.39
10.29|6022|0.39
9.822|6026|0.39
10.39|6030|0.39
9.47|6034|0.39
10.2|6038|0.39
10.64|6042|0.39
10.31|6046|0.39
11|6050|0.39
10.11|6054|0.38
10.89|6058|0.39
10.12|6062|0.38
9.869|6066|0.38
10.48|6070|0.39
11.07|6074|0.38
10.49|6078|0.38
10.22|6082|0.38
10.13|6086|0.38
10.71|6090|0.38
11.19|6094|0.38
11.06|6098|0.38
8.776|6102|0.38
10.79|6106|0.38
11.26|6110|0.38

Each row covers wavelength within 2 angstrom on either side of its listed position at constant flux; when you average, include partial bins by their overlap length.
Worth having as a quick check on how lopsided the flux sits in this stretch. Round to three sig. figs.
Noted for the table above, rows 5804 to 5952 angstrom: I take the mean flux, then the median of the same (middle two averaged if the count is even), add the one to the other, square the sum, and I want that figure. 290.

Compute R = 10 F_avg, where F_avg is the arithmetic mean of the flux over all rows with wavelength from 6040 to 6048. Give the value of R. 105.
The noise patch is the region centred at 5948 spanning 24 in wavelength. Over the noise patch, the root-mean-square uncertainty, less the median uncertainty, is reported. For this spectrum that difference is 0.0143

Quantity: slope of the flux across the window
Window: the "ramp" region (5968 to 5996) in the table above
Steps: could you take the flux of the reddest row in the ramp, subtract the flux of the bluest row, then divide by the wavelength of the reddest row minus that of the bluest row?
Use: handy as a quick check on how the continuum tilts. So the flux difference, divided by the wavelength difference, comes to 0.083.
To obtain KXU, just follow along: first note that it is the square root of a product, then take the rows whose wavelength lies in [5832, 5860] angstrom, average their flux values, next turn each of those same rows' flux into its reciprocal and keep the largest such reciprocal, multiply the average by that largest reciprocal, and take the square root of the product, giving 1.07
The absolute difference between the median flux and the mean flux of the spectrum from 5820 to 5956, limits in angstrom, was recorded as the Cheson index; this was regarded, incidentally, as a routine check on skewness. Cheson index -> 0.26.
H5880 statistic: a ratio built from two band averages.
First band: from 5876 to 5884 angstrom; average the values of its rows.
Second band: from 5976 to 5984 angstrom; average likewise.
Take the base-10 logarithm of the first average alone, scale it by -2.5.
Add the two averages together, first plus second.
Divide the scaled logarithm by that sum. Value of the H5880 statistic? -0.131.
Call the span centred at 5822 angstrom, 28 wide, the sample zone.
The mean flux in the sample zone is 10.1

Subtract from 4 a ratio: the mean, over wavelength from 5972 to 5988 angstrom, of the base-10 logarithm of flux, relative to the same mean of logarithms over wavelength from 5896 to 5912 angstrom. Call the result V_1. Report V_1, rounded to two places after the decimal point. 2.80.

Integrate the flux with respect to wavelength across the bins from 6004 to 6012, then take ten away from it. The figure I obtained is 67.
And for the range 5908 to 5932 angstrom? 192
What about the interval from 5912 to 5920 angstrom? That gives 56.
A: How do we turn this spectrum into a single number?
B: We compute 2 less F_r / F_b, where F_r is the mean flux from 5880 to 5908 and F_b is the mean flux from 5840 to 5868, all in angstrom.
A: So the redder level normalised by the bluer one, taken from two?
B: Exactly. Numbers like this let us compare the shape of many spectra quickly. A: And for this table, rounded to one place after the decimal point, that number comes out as 1.4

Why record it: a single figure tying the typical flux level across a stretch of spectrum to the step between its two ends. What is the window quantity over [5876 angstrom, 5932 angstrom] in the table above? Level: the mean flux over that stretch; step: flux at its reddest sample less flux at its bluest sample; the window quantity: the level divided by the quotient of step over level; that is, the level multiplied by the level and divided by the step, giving 38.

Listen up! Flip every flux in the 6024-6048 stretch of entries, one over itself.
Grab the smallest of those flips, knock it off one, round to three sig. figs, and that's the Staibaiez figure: 0.906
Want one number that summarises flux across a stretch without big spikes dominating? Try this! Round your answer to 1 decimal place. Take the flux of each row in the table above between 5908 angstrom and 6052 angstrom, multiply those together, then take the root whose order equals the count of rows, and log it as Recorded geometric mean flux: 9.3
